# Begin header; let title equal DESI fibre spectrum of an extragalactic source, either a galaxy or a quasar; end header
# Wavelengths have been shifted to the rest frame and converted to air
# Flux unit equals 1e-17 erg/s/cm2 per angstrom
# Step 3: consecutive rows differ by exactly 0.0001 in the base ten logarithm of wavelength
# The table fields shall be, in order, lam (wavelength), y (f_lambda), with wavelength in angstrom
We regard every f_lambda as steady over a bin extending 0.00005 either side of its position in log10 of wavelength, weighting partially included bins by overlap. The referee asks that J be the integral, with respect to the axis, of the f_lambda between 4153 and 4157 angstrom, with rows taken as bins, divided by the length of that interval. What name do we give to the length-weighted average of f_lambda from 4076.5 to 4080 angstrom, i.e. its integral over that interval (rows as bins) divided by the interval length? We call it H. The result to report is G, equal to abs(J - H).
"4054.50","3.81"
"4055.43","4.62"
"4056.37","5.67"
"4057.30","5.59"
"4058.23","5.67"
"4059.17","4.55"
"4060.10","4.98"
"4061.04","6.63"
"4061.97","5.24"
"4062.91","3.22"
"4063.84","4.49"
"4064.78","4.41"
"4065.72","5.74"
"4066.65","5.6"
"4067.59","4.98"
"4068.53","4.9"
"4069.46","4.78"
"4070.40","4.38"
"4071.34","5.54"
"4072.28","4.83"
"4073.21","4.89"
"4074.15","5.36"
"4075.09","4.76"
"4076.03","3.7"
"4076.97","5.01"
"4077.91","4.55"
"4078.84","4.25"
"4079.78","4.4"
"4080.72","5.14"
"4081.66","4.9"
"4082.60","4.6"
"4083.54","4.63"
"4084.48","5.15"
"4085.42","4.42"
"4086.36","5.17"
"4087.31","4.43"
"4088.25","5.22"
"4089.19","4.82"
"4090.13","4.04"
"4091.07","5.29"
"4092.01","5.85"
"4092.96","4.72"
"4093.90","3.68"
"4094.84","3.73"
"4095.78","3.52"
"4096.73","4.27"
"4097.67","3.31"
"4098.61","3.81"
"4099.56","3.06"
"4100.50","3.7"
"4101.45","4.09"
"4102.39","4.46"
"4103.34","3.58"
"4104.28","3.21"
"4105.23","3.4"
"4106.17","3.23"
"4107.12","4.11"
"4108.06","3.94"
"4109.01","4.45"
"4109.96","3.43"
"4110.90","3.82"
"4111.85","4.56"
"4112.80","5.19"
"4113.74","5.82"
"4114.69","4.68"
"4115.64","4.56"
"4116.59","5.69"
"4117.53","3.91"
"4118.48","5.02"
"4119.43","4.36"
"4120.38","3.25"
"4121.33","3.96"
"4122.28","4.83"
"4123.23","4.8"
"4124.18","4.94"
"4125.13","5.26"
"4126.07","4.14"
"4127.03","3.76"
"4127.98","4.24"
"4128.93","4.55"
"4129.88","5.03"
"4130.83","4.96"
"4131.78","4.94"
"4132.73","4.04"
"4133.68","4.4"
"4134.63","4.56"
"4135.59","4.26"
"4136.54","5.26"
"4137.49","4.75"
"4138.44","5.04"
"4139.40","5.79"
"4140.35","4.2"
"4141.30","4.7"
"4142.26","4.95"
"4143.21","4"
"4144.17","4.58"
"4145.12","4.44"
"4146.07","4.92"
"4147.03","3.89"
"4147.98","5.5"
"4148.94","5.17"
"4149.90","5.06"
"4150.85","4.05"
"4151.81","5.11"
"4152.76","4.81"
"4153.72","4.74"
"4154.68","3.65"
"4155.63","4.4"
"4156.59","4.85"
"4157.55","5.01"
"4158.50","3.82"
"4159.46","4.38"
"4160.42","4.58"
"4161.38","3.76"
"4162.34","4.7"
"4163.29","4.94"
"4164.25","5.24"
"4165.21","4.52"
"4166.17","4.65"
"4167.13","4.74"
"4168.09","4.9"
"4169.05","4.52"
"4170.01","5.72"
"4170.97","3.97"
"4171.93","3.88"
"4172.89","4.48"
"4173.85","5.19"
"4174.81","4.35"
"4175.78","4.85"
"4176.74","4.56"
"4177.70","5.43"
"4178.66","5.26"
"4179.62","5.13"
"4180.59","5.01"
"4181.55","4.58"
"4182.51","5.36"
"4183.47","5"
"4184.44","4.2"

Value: 0.15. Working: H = 4.57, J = 4.4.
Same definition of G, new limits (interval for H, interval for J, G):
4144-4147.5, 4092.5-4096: 0.51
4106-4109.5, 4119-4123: 0.15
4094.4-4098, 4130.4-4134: 0.87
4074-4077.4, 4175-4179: 0.33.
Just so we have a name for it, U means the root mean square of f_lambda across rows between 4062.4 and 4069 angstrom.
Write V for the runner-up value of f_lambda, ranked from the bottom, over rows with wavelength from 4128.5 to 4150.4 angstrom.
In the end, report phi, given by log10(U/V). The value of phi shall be 0.082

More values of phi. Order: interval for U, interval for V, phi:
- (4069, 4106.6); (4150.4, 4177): 0.074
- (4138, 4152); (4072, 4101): 0.161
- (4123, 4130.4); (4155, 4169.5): 0.082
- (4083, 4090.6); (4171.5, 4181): 0.038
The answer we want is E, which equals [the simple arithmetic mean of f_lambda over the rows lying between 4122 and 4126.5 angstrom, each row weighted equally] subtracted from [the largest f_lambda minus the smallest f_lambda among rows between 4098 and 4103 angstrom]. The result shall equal -3.4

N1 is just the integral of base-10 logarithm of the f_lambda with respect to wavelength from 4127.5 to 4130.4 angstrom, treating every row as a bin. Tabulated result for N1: 1.92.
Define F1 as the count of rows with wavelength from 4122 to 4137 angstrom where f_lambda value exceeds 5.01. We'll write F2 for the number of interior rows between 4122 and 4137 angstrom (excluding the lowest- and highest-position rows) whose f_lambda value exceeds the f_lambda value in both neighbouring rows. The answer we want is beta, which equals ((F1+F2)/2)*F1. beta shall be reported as 9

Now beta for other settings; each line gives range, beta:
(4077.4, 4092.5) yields 30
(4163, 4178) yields 18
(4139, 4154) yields 25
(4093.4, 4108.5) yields 0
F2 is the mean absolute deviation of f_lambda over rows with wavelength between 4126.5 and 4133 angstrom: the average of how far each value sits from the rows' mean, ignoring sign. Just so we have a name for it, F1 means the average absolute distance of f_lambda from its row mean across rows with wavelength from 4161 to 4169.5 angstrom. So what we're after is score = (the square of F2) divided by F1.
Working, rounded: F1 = 0.3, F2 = 0.42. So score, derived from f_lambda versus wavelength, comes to 0.7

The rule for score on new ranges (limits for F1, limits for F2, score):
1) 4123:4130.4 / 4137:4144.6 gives 0.3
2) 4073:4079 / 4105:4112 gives 0.4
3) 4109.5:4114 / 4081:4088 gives 0.1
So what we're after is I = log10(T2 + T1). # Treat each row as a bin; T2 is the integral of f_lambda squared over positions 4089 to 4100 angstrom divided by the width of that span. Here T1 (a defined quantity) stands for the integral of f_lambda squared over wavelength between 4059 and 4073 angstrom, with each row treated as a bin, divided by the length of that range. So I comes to 1.63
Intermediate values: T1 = 25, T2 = 18.0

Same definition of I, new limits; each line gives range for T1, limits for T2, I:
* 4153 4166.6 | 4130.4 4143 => 1.64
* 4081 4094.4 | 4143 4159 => 1.65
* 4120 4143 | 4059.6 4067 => 1.68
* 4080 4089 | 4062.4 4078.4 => 1.67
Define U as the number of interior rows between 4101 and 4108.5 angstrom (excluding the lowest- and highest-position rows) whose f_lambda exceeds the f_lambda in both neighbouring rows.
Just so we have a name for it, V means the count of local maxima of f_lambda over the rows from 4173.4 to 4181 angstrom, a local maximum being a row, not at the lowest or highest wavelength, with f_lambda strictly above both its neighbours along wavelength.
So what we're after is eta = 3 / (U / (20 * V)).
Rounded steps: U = 3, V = 2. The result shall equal 40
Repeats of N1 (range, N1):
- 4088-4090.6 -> 1.73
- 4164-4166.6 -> 1.76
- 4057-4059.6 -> 1.87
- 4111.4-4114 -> 1.85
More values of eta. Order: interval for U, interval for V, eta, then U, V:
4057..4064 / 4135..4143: 60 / 2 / 2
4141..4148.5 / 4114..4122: 40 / 3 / 2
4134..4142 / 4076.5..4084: 30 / 2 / 1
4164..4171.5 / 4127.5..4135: 30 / 2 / 1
